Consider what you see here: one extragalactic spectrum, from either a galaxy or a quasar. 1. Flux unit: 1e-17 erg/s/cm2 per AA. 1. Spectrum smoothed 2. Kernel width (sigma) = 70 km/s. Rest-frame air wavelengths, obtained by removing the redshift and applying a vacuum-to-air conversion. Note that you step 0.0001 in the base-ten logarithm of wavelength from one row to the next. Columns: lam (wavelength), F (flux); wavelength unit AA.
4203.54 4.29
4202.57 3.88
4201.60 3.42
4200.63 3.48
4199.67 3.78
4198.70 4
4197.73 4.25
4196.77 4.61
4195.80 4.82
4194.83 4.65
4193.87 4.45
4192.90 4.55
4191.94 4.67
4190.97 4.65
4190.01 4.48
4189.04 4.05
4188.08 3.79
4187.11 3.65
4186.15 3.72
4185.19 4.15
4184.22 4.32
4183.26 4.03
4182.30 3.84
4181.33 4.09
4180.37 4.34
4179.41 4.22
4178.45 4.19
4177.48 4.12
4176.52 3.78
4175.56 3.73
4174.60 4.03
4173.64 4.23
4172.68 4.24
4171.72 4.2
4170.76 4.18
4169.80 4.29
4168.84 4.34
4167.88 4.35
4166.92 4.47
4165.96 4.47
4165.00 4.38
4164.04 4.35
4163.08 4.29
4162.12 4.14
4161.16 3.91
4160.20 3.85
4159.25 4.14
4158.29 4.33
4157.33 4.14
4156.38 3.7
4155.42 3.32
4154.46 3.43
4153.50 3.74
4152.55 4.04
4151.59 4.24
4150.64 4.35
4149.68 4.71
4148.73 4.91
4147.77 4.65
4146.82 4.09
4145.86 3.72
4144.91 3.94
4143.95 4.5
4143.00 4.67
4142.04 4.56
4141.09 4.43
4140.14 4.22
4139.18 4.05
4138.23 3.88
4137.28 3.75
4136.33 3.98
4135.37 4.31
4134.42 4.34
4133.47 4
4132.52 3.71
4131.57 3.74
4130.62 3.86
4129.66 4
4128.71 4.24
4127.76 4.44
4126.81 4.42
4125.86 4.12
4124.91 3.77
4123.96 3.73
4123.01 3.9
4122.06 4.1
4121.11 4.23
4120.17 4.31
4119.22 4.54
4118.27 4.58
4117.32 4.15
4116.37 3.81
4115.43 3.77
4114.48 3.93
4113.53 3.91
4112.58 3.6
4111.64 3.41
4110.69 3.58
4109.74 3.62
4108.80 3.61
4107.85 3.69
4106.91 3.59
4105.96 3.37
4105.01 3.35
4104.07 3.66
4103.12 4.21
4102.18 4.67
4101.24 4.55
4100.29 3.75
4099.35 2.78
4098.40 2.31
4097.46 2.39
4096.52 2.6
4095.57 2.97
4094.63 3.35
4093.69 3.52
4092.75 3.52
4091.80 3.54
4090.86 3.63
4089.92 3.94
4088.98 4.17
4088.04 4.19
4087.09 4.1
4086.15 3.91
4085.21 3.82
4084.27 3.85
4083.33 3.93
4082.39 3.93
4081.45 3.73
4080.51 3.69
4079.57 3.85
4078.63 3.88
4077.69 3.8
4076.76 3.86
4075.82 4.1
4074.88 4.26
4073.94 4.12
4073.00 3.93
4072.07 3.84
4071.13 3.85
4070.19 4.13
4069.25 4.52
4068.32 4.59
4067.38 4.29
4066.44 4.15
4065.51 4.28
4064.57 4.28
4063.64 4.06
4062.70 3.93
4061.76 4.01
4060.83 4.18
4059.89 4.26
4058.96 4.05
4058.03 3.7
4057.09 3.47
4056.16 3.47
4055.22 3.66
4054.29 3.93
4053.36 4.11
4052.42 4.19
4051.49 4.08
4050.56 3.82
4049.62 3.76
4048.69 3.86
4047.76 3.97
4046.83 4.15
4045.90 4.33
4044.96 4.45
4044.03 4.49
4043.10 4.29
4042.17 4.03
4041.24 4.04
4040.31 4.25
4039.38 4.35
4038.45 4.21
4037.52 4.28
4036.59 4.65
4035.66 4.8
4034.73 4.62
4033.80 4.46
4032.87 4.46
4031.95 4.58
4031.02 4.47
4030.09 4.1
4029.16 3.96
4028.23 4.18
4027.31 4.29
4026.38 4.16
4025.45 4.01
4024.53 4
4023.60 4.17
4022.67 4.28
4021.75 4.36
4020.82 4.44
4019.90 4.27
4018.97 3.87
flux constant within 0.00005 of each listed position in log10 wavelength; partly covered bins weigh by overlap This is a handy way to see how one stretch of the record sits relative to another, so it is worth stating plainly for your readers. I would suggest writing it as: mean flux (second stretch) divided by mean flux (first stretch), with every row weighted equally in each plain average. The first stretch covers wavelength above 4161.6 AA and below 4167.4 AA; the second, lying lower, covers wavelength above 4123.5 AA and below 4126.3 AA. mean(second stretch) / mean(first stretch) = 0.89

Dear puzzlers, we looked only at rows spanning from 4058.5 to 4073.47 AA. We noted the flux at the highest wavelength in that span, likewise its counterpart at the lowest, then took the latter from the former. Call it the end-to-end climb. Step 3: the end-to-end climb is -0.12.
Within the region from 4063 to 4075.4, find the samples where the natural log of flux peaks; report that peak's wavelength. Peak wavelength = 4068.32 AA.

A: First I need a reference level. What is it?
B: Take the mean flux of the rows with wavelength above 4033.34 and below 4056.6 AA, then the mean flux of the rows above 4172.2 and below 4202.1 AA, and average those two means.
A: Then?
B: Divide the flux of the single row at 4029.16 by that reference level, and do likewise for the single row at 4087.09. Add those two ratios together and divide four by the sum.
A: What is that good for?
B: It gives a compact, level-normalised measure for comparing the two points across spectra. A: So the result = 2.06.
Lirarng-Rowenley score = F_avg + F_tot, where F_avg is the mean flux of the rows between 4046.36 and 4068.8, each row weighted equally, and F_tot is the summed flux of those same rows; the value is 100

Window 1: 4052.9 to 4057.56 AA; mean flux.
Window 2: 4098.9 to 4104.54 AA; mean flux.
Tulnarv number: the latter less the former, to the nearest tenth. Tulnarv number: 0.2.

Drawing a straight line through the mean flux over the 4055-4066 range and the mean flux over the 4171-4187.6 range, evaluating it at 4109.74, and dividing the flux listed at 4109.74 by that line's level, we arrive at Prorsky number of 0.91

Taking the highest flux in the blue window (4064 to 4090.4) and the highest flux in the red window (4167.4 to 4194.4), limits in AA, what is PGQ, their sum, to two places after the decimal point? 9.26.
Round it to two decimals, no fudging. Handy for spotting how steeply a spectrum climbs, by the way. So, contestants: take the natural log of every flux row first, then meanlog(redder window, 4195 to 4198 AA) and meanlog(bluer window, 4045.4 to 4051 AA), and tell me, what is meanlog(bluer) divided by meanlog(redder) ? 0.91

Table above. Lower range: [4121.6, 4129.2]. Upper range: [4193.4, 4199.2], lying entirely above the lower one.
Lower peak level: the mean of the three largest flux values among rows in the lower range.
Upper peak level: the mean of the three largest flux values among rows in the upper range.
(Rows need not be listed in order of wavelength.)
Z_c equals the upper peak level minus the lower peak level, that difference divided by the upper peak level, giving 0.07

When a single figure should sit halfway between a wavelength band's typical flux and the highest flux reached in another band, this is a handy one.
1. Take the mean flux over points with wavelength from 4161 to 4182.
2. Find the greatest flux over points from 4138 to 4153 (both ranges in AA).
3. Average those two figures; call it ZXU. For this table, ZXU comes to 4.55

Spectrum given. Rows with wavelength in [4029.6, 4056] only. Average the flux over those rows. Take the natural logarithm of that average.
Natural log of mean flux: 1.44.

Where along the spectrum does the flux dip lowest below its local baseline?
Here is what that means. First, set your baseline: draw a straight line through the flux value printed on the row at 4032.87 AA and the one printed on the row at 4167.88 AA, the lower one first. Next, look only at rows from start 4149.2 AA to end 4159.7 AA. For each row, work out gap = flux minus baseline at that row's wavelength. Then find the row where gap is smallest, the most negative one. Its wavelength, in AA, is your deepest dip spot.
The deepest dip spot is 4155.42 AA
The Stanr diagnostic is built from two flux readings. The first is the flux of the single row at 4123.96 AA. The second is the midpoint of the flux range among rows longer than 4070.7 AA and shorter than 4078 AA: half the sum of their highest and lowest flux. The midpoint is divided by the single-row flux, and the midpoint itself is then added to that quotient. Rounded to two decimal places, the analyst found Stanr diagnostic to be 5.11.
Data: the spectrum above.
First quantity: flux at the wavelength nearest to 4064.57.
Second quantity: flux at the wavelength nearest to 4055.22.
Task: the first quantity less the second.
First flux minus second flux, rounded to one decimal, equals 0.6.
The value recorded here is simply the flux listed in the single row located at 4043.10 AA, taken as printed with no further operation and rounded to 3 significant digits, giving 4.29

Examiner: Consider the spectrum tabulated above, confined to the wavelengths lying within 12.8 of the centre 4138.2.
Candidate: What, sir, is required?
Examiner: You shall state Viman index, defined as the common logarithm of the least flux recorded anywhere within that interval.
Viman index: 0.57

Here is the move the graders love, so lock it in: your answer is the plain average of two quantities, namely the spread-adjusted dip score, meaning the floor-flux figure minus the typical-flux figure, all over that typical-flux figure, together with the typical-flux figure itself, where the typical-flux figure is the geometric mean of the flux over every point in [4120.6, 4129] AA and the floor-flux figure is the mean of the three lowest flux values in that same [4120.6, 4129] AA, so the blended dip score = 2.01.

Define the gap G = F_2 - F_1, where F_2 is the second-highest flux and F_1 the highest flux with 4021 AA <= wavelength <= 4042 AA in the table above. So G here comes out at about -0.15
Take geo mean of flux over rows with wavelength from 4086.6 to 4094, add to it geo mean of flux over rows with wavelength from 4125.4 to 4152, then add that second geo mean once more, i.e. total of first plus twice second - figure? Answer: 12.2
